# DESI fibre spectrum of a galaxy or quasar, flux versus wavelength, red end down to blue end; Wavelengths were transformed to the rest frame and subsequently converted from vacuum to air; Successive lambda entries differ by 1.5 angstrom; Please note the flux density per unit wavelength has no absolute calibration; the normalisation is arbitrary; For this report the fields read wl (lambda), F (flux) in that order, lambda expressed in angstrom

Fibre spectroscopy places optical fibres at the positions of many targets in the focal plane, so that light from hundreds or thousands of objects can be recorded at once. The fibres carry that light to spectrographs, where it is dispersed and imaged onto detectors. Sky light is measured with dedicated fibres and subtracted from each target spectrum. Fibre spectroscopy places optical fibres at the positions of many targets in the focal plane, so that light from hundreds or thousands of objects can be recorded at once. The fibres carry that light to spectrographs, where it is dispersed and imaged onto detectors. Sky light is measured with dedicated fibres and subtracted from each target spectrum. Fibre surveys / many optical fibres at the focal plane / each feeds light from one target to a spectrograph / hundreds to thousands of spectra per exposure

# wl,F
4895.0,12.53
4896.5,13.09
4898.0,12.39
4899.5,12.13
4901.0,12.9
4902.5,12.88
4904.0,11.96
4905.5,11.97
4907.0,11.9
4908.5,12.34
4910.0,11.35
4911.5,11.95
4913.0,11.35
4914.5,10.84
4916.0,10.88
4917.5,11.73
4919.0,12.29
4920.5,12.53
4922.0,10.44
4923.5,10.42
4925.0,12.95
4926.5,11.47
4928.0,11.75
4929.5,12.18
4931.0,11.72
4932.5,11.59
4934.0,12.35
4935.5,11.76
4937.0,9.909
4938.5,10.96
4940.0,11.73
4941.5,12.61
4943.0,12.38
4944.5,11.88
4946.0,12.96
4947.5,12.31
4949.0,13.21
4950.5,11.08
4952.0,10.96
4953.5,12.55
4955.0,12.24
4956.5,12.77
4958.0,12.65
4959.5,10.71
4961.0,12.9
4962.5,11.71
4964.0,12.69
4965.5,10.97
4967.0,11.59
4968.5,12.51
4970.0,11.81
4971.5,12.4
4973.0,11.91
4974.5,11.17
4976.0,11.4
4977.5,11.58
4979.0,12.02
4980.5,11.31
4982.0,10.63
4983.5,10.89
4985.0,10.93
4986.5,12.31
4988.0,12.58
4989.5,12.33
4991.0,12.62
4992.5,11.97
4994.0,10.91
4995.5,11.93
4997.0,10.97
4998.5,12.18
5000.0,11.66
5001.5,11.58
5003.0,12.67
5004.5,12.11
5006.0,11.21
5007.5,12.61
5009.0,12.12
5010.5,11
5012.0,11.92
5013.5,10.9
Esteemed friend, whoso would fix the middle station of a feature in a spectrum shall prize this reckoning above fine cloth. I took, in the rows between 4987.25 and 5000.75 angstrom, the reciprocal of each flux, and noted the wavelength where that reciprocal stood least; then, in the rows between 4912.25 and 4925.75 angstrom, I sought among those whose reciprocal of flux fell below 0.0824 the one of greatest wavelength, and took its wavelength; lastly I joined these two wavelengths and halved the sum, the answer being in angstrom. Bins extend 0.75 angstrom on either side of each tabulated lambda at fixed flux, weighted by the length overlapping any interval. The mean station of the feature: 4958.0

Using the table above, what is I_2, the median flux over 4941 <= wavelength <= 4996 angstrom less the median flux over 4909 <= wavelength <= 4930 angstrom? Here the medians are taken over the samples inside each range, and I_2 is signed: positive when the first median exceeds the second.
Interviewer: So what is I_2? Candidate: 0.37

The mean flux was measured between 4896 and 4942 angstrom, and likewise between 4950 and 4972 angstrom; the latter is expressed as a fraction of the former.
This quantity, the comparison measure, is 1.01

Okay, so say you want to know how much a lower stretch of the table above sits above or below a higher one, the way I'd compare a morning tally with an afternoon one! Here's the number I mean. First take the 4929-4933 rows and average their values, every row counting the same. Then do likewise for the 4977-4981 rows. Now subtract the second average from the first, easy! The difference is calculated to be 0.2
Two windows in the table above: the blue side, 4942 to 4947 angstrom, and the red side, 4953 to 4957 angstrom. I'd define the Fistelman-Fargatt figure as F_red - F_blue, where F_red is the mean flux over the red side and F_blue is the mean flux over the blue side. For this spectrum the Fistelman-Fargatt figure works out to 0.1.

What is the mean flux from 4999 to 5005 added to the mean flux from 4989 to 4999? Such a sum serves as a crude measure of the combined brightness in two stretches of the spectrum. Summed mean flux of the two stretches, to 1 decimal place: 23.8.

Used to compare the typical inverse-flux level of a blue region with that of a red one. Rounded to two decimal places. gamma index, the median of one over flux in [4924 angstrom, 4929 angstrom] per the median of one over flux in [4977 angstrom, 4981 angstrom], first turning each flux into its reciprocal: 0.99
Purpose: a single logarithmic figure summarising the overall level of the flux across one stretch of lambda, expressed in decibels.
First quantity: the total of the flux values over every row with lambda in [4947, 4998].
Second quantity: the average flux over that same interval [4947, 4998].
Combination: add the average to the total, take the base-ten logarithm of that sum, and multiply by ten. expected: 26.2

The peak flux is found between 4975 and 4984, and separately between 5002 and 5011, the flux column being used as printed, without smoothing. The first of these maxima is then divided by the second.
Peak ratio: 0.95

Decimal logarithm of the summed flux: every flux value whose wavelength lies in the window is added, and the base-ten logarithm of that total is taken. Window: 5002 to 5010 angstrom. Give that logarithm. 1.78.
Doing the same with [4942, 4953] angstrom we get 1.93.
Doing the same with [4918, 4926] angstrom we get 1.77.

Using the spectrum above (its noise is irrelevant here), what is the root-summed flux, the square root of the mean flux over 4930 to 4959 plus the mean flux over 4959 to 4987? 4.86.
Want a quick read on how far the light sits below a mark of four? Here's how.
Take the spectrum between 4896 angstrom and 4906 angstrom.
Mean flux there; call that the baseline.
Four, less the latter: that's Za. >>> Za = -8.5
